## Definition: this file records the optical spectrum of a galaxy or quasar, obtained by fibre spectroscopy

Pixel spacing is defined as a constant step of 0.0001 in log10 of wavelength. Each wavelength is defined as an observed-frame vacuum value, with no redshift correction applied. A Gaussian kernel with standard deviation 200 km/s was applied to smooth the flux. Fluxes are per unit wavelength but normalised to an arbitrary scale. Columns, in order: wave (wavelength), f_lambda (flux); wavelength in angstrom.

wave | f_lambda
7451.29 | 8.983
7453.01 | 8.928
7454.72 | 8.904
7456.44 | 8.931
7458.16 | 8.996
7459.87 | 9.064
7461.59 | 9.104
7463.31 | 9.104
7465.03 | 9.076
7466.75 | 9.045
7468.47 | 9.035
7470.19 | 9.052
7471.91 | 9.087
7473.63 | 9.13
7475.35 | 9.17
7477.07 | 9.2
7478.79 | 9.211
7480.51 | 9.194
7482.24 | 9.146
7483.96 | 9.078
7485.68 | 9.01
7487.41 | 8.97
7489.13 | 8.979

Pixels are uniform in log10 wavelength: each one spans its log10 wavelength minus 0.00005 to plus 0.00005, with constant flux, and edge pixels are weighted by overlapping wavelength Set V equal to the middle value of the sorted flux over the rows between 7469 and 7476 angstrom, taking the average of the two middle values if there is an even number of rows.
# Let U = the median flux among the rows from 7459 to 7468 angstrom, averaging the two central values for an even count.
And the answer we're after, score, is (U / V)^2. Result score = 0.993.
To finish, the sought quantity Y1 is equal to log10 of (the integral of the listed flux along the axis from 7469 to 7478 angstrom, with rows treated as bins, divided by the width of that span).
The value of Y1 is 0.960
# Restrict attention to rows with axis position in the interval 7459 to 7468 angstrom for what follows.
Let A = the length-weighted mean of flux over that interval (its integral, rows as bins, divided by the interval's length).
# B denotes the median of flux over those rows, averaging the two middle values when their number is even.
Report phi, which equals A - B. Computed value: 0.00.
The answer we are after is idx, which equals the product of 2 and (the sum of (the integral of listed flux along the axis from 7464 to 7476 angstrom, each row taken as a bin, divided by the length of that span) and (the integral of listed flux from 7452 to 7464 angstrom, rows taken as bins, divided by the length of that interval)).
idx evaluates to 36.2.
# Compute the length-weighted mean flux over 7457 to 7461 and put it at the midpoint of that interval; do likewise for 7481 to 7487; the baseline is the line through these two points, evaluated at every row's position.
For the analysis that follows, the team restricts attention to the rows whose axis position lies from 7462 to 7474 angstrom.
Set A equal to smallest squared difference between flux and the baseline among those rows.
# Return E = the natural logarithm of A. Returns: -13.0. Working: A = 0.0000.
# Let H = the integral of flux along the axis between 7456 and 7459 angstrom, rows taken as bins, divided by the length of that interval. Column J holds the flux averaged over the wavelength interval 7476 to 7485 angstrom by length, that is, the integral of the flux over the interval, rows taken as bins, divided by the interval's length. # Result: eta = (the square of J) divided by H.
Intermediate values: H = 8.96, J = 9.17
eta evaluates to 9.4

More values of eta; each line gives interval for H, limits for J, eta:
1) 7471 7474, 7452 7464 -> 8.9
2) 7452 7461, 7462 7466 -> 9.2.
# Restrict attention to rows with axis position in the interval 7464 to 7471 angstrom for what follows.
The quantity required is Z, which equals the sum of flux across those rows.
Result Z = 36.2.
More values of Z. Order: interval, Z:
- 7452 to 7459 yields 35.8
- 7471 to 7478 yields 36.6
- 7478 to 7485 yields 36.6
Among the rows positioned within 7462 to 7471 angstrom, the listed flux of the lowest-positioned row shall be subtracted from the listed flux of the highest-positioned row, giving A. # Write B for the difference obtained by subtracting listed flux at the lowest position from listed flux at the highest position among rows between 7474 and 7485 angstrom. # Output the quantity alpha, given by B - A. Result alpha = 0.0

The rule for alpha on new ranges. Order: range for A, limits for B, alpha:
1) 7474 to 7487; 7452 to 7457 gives 0.2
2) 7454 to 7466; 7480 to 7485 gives -0.3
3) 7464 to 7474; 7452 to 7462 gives 0.1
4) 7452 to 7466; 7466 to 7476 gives 0.0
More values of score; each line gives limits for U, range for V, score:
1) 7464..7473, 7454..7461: 1.020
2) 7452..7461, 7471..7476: 0.957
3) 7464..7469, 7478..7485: 0.973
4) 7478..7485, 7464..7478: 1.020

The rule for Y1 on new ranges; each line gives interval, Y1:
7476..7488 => 0.960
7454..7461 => 0.953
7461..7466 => 0.958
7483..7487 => 0.956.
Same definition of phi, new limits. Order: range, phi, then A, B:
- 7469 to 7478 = 0.00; 9.13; 9.13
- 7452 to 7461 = 0.04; 8.97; 8.93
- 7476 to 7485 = -0.03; 9.17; 9.19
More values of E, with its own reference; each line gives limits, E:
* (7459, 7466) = -7.0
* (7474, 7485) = -8.9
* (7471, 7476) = -6.6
